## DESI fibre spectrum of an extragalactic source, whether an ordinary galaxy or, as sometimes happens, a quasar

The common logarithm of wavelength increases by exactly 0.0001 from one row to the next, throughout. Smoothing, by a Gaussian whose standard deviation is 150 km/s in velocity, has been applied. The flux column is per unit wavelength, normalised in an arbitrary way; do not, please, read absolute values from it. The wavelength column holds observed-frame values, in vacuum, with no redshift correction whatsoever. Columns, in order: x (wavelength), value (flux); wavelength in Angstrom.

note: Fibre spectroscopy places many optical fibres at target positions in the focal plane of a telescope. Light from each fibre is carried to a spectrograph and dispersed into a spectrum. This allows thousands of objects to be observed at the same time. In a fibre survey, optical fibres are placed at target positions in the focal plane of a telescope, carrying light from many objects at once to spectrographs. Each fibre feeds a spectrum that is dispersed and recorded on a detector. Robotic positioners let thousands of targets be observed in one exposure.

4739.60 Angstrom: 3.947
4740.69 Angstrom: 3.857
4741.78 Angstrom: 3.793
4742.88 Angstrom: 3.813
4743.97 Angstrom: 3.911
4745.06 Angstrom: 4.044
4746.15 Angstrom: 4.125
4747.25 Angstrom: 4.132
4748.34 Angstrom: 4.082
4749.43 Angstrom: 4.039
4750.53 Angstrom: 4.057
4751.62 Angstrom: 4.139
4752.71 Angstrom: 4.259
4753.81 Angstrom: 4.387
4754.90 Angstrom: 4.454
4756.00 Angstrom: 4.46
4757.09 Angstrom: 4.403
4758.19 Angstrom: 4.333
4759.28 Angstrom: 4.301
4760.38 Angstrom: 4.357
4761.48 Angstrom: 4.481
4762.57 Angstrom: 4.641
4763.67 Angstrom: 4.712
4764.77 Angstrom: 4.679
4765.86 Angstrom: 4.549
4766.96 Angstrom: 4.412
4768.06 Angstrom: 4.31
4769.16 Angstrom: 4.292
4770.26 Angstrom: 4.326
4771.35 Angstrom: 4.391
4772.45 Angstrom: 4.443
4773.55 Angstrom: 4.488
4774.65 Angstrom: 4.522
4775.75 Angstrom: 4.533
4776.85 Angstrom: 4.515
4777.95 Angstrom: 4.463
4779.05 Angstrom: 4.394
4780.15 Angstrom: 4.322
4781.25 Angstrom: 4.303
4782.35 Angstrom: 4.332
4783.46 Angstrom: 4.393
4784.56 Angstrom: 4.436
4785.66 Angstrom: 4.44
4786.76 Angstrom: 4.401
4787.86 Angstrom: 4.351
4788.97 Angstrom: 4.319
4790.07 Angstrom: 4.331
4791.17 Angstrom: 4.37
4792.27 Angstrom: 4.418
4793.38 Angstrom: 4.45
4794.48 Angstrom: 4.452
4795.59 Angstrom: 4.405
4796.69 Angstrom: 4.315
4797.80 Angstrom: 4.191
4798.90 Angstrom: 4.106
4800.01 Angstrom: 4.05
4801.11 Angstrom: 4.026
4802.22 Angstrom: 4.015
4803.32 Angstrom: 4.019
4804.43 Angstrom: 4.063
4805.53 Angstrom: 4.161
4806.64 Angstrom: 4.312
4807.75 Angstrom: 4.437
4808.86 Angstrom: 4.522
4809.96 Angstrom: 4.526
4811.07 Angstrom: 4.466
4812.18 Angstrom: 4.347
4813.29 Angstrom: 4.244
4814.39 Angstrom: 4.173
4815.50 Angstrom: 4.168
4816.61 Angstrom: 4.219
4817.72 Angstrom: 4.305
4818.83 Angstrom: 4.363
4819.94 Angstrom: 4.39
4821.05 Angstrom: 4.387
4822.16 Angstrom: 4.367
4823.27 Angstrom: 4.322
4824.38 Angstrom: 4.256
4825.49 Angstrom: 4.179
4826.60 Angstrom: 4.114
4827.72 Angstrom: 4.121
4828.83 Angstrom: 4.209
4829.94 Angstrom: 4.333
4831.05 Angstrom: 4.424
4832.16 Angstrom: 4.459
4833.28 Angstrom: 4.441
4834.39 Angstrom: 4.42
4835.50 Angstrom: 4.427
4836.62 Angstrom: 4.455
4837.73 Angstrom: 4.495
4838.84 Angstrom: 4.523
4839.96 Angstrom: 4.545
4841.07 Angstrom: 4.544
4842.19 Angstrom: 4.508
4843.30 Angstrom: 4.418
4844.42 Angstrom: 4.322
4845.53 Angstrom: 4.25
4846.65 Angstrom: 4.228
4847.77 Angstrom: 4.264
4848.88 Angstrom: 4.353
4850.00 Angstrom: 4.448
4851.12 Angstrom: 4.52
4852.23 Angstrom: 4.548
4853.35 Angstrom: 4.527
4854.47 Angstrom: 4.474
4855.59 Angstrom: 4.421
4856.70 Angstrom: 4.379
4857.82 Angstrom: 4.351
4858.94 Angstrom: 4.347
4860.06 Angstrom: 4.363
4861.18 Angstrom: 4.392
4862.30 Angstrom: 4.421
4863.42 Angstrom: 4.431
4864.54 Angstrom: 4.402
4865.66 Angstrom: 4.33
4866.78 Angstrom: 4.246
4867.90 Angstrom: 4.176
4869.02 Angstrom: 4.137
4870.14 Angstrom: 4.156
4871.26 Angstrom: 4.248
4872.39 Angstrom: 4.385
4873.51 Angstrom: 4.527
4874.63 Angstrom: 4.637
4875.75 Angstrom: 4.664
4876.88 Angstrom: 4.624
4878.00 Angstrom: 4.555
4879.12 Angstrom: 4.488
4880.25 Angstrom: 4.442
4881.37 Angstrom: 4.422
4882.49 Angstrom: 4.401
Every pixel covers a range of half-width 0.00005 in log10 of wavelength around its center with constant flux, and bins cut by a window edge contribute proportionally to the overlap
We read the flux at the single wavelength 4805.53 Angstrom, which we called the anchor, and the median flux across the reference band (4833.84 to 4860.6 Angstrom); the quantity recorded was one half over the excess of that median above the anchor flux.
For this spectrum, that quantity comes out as 1.9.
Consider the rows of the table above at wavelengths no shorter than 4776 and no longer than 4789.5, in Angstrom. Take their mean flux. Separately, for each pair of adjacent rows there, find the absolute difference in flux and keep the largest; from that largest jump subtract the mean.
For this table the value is -4.32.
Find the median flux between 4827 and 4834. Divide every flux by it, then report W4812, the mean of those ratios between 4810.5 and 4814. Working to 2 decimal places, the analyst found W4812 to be 0.99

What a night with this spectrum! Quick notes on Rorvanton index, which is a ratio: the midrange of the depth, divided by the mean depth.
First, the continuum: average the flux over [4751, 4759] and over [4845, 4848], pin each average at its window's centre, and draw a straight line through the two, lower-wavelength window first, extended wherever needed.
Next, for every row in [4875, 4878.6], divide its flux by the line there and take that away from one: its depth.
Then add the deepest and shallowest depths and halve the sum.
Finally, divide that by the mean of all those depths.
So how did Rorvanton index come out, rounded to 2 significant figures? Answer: 0.99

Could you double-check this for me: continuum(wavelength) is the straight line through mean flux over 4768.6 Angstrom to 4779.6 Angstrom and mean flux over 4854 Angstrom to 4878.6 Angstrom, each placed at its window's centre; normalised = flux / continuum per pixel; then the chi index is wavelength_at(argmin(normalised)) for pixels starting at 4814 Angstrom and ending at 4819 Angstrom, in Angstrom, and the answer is 4815.50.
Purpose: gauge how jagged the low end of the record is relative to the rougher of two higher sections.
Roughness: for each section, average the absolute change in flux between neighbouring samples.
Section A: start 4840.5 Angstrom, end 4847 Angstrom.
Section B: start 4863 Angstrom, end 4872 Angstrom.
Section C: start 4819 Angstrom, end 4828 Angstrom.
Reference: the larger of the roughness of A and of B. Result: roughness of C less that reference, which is -0.023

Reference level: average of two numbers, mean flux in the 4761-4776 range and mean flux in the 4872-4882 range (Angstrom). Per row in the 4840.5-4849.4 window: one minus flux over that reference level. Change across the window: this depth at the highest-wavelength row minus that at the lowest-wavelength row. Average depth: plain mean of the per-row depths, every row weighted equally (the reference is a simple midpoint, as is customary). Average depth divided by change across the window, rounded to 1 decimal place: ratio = 0.8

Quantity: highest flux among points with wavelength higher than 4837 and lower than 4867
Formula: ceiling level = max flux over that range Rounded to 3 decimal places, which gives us 4.548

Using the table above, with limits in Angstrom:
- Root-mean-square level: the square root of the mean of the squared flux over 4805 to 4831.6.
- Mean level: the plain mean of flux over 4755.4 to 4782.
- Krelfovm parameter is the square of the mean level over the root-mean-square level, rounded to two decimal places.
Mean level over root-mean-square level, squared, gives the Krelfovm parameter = 1.06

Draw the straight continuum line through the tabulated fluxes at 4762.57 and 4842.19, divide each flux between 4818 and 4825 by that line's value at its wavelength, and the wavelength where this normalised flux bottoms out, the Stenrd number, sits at 4824.38 Angstrom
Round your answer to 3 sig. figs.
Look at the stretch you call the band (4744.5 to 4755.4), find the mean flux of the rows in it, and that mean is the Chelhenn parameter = 4.17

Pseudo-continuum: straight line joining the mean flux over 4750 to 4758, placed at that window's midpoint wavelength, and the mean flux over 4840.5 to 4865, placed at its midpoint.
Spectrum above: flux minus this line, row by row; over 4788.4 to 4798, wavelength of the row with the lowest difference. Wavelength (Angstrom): 4797.80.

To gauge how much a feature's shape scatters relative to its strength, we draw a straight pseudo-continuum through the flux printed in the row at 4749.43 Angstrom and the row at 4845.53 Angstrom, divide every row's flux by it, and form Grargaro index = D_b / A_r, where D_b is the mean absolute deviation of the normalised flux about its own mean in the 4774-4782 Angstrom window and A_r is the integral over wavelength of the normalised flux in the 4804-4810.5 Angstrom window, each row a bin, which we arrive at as 0.0031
